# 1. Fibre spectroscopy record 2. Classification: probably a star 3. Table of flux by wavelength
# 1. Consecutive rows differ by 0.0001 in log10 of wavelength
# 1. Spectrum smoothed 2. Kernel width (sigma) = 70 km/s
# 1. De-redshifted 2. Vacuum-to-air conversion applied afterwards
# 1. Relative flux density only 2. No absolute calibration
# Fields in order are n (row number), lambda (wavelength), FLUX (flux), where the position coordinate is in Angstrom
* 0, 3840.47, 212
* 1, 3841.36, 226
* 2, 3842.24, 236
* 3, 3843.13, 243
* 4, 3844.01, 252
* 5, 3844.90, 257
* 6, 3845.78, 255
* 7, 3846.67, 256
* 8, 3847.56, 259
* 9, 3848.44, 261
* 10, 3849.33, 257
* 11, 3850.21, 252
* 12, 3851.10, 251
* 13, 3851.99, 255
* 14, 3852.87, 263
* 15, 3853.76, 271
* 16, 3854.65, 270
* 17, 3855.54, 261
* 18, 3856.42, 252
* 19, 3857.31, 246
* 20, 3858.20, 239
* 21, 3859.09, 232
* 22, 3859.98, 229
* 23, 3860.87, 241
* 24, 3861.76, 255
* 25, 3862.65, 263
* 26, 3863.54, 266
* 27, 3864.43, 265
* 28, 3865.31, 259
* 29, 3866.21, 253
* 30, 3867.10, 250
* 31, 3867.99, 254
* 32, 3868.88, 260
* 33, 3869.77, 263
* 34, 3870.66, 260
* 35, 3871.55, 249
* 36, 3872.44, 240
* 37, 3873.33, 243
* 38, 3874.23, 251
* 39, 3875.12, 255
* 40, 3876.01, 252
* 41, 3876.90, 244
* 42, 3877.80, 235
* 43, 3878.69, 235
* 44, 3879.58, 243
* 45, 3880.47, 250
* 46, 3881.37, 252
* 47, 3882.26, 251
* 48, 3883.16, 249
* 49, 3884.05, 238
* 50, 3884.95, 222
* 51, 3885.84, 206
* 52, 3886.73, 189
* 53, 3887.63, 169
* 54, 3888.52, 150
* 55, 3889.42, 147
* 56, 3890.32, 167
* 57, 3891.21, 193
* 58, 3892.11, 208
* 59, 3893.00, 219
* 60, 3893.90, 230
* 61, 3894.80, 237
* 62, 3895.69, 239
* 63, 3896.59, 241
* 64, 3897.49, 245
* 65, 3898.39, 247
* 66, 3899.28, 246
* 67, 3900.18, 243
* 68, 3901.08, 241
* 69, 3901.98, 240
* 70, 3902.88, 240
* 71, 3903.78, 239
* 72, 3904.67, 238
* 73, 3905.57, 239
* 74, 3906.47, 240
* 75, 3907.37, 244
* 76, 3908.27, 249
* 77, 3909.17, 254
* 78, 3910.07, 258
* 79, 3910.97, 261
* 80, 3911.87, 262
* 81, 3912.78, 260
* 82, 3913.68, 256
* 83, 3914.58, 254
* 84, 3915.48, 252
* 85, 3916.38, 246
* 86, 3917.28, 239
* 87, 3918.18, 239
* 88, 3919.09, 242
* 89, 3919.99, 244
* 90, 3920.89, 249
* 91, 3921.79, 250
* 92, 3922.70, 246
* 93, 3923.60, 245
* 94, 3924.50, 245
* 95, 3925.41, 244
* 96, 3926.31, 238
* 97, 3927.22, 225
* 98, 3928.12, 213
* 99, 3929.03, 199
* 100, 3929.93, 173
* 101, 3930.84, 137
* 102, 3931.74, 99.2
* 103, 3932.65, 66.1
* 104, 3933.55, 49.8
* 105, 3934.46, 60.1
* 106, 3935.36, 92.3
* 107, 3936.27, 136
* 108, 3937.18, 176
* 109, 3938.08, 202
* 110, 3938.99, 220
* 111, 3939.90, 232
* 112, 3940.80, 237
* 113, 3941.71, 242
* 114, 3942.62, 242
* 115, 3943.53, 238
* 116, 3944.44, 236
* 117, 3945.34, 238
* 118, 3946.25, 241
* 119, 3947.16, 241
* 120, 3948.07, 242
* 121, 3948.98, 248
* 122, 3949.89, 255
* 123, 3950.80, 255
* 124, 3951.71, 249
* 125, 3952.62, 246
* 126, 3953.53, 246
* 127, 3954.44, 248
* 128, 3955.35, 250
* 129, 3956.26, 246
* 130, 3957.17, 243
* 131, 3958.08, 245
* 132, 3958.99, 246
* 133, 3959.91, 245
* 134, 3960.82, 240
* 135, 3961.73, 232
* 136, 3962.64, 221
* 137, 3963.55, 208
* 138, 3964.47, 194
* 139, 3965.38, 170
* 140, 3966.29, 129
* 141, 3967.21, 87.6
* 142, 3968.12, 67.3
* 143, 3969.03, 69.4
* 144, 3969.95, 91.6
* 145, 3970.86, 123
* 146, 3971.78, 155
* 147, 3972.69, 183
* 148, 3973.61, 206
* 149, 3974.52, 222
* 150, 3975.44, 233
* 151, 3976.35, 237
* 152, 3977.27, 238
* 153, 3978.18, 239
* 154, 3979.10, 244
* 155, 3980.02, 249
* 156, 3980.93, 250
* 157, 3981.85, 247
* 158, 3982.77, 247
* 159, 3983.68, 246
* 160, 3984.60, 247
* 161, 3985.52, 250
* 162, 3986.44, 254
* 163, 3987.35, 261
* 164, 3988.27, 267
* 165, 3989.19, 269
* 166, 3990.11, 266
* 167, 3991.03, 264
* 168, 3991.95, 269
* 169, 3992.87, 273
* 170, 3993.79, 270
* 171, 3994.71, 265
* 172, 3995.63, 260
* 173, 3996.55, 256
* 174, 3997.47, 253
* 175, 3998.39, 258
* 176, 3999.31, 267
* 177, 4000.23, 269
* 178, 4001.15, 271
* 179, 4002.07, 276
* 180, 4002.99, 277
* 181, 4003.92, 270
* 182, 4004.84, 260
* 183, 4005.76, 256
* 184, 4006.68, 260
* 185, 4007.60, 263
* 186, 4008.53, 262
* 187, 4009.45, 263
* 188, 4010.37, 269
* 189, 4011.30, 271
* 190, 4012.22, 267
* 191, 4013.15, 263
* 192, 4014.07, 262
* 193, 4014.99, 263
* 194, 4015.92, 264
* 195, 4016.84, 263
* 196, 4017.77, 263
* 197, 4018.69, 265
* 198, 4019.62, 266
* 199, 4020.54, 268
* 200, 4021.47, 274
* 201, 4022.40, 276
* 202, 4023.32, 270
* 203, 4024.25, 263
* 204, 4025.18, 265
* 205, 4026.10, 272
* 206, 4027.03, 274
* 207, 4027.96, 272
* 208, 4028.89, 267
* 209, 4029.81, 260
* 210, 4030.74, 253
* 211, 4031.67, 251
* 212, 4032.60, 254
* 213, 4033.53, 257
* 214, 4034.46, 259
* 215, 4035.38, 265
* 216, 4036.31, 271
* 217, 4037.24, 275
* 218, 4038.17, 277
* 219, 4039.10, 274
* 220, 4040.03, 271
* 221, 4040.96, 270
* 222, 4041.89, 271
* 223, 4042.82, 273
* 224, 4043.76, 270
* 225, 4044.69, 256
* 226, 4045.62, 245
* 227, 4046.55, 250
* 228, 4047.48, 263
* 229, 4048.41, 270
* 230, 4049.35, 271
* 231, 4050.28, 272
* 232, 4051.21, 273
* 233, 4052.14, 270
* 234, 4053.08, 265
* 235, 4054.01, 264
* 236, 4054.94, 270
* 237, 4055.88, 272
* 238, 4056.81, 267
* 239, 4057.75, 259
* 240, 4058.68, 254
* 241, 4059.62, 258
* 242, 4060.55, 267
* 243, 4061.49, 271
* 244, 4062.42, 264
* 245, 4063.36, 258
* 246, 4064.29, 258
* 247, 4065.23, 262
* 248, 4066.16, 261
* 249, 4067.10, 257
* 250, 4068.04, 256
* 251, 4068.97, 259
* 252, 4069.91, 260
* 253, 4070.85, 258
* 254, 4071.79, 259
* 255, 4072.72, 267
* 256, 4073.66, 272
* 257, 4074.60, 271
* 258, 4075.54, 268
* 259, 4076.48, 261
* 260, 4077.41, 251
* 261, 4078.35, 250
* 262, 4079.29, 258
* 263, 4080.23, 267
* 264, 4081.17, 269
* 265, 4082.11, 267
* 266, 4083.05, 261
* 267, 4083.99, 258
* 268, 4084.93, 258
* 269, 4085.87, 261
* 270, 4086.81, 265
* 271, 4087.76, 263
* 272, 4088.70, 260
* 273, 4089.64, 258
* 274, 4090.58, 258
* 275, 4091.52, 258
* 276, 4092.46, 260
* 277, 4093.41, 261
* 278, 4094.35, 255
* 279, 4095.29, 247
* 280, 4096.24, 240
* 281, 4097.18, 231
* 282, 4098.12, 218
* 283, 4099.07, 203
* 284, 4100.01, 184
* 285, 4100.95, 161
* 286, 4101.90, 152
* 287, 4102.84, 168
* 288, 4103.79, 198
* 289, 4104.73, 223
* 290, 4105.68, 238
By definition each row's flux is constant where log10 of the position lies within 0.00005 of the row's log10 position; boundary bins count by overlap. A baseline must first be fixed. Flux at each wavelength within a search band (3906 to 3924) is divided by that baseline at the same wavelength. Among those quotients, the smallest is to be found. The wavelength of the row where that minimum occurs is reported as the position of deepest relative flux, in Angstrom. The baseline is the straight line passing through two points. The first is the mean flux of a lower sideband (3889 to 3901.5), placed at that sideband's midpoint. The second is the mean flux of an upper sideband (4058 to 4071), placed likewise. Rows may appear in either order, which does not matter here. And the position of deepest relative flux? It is 3918.18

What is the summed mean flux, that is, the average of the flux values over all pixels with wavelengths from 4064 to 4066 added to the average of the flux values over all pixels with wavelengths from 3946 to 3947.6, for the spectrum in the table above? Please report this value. 501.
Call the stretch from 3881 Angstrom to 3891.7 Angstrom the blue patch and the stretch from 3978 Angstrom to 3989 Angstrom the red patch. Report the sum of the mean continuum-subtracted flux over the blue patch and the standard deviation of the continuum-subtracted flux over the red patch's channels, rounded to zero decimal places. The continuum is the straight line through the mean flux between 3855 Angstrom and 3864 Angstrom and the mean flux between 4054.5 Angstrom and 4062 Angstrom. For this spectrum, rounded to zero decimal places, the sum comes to -41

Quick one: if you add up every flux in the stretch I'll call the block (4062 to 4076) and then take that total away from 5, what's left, -3925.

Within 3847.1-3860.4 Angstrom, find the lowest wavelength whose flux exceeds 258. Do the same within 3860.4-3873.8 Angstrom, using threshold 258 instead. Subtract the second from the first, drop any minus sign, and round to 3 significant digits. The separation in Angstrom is 15.1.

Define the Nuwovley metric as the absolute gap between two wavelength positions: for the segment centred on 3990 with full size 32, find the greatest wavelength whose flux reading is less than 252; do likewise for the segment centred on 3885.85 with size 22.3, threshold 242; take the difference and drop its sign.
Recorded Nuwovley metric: 88.9 Angstrom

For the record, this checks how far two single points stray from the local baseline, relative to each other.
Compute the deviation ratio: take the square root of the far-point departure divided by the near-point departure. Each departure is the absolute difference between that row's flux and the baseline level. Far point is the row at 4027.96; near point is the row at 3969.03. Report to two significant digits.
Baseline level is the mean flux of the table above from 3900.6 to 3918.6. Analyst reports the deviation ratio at 0.37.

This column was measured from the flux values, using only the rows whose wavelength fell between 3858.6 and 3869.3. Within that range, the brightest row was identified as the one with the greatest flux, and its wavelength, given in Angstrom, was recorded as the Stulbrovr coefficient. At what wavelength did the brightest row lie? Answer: 3863.54 Angstrom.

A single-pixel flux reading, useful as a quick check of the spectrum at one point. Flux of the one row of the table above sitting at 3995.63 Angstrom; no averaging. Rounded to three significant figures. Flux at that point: 260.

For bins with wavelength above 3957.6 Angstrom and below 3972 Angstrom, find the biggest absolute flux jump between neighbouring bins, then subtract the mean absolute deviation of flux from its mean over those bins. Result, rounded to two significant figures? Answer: -17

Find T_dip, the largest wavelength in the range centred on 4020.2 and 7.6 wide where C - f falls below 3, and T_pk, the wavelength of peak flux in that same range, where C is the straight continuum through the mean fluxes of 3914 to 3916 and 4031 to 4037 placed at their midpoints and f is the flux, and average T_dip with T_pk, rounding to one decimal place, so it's 4022.9 Angstrom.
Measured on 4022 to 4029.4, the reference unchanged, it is 4025.6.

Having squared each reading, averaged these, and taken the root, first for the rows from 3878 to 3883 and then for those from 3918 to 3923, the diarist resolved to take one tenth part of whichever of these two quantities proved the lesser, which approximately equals 24.5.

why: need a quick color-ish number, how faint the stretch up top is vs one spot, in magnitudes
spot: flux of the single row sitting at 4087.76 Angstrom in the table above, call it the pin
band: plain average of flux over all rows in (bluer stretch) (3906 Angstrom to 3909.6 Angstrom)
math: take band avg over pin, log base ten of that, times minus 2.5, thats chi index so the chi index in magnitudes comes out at 0.07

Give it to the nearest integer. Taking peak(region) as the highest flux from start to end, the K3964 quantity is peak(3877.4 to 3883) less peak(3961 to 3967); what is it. 20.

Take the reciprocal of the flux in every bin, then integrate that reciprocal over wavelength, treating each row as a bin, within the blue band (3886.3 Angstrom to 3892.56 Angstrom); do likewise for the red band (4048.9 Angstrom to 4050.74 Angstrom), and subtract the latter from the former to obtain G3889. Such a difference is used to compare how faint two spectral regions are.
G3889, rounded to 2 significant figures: 0.030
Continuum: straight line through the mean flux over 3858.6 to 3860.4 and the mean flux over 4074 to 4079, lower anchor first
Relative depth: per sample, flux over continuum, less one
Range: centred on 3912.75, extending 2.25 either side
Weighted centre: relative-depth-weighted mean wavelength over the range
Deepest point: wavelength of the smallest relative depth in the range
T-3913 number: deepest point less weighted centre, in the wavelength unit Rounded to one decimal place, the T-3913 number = 2.0 Angstrom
